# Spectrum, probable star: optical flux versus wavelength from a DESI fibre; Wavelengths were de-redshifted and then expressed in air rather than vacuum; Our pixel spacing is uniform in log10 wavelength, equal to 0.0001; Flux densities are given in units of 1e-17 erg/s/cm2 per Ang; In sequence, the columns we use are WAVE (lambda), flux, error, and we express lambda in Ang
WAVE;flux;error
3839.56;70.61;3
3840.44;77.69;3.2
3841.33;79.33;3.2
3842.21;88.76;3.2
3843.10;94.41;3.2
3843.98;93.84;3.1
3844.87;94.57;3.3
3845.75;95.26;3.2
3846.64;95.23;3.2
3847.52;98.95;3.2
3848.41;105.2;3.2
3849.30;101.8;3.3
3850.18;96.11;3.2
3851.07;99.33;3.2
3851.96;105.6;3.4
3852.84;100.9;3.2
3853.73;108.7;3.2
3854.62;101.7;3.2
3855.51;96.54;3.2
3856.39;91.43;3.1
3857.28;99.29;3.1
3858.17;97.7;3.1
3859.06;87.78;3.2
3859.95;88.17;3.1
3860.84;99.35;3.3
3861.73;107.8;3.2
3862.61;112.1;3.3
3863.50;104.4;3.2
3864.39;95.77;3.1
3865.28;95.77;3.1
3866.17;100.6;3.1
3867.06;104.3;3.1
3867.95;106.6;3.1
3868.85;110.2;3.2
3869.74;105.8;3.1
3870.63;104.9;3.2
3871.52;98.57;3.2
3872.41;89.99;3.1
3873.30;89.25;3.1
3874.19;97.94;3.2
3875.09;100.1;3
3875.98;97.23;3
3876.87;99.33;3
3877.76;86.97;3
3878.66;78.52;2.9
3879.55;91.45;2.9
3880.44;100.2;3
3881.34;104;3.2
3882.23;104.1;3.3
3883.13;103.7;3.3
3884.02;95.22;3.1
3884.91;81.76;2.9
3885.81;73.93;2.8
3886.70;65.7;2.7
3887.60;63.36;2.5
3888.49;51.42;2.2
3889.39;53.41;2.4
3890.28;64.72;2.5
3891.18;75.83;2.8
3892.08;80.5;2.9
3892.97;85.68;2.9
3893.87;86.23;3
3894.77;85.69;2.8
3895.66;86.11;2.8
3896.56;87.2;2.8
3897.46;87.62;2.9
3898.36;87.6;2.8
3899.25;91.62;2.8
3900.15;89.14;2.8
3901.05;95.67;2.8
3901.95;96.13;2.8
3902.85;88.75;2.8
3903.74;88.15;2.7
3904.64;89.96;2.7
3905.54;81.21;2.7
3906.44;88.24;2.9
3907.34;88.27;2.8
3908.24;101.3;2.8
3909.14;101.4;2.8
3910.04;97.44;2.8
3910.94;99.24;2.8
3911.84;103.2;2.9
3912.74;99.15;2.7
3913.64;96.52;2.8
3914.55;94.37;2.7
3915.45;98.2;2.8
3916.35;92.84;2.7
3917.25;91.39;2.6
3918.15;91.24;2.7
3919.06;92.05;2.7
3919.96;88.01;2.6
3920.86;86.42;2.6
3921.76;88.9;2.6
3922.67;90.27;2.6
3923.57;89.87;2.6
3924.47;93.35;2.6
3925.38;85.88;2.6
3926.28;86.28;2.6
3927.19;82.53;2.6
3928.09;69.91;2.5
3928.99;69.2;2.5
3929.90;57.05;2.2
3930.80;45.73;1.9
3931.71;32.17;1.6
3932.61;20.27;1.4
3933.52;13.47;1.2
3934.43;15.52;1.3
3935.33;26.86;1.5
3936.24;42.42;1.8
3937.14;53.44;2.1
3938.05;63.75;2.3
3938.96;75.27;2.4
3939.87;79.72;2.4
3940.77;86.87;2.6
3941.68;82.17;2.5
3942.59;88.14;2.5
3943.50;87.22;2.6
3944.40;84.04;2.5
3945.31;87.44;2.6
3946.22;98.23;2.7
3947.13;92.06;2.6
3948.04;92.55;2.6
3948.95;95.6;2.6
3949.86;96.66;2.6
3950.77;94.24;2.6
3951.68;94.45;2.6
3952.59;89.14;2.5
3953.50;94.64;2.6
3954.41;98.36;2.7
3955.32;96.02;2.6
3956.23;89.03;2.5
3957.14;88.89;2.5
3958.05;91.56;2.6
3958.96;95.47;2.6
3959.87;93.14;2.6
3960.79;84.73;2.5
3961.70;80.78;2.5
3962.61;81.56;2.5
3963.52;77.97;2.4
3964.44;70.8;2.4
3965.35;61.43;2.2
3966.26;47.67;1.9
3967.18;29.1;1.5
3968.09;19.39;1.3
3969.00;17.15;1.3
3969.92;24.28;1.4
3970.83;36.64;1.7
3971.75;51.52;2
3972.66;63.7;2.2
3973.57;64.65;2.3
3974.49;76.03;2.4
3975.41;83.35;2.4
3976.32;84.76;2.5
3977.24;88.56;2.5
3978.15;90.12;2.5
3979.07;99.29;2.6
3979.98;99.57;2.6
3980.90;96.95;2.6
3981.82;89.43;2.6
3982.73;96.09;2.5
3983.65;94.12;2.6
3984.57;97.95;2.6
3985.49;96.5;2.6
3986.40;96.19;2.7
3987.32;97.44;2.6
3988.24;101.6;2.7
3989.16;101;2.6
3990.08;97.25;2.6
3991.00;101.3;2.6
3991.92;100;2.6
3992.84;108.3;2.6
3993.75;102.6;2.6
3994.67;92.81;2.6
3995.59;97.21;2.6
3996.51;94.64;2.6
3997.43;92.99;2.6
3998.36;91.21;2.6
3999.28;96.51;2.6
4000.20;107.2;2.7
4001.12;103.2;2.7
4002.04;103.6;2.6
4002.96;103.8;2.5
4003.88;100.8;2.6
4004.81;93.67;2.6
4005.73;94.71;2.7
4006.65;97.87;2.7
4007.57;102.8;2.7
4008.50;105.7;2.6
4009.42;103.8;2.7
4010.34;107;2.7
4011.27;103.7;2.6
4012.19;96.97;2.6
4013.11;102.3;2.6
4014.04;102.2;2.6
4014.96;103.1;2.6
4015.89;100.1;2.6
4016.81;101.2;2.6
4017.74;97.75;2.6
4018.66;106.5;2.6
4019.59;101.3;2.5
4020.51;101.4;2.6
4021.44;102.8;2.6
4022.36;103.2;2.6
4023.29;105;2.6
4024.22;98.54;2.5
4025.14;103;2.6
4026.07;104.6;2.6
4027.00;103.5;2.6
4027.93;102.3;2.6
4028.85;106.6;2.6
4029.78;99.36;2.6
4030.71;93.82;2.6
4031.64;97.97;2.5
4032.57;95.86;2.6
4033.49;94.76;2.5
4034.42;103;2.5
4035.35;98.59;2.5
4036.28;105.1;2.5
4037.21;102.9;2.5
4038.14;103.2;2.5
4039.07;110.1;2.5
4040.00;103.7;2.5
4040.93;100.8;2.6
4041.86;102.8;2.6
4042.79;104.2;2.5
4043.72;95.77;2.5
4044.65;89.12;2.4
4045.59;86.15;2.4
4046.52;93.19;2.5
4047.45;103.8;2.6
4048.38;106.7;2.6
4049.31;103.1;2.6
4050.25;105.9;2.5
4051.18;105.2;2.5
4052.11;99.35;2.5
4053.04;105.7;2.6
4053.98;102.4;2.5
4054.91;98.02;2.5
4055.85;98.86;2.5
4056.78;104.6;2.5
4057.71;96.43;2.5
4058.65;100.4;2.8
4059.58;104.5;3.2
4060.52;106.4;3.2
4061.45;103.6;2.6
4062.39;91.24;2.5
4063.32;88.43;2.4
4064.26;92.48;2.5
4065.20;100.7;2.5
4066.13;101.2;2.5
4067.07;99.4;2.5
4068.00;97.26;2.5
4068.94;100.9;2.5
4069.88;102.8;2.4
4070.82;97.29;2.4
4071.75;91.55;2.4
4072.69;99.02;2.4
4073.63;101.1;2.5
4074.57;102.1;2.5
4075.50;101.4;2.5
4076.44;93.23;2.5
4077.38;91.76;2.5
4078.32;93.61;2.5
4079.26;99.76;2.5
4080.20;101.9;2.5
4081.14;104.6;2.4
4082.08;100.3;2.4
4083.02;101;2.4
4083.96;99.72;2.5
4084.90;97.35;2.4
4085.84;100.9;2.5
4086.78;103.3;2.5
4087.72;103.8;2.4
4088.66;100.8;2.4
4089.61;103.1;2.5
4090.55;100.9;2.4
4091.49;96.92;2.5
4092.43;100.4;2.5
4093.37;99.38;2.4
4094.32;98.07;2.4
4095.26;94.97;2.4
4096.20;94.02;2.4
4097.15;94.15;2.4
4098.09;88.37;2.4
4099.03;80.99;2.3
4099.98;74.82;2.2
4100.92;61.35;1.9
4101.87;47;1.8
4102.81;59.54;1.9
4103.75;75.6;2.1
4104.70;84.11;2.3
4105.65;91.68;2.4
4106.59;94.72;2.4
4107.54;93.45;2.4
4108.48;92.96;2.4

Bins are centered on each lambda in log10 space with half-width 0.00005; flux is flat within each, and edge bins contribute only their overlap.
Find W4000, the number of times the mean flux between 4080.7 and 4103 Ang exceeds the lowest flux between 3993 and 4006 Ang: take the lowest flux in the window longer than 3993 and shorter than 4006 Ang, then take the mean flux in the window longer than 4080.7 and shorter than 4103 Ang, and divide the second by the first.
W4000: 1.0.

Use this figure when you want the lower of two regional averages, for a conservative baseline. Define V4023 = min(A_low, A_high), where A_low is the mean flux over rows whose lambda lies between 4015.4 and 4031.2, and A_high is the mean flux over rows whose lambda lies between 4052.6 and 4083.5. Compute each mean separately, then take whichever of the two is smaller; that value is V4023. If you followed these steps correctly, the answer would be 99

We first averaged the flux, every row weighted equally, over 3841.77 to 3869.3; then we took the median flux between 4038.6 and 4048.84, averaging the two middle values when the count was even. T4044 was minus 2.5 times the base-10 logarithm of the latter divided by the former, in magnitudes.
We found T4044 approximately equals -0.04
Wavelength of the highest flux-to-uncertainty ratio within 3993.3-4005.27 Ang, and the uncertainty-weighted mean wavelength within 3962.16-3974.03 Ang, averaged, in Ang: 3985.4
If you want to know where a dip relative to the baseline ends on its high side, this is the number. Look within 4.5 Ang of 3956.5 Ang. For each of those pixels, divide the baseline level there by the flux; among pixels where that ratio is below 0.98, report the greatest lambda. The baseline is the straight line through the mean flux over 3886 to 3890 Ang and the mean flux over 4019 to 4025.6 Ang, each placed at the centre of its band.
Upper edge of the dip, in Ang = 3960.79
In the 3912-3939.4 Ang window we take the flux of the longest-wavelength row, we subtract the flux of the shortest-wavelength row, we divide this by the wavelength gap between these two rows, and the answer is -0.91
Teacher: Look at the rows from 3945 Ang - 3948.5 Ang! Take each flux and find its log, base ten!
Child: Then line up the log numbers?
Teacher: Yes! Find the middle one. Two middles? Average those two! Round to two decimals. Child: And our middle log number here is 1.97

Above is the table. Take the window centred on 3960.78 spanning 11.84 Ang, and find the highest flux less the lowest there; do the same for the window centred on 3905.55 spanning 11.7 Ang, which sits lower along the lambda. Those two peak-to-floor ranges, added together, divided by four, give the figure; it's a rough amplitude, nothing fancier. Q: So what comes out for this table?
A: 17.1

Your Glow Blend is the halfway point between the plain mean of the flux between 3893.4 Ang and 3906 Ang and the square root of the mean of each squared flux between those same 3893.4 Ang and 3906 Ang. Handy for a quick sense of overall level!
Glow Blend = 89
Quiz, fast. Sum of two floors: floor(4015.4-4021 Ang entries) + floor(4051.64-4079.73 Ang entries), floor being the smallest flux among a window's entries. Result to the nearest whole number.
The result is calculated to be 186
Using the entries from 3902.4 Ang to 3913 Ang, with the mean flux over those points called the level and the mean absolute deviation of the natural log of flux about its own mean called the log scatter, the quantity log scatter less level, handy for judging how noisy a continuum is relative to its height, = -94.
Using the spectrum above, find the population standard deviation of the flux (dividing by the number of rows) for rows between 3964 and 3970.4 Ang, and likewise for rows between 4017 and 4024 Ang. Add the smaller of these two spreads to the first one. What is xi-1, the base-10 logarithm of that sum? 1.4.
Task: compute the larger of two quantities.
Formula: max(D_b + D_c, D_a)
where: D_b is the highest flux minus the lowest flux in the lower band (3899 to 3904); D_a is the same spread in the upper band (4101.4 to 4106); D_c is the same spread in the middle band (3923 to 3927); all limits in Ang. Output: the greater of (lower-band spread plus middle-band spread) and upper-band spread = 45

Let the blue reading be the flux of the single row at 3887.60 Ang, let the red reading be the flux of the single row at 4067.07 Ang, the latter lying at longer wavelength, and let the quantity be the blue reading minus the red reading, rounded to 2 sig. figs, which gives -36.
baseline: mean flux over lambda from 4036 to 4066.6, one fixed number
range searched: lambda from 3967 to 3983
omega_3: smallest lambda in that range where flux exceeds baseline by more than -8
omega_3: 3979.07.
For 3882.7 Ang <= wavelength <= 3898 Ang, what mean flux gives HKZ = 78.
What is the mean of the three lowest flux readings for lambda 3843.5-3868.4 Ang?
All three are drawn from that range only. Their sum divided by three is 89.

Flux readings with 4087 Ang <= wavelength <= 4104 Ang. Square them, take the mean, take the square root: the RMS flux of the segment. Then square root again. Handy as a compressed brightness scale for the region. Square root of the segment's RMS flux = 9.4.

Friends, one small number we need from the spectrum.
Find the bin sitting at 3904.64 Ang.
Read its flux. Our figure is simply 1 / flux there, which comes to 0.0111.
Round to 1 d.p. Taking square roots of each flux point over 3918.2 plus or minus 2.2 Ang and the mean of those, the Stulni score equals 9.5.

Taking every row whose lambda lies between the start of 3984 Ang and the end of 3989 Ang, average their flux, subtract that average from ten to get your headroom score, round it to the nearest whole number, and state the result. -88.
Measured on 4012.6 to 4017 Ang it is -92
